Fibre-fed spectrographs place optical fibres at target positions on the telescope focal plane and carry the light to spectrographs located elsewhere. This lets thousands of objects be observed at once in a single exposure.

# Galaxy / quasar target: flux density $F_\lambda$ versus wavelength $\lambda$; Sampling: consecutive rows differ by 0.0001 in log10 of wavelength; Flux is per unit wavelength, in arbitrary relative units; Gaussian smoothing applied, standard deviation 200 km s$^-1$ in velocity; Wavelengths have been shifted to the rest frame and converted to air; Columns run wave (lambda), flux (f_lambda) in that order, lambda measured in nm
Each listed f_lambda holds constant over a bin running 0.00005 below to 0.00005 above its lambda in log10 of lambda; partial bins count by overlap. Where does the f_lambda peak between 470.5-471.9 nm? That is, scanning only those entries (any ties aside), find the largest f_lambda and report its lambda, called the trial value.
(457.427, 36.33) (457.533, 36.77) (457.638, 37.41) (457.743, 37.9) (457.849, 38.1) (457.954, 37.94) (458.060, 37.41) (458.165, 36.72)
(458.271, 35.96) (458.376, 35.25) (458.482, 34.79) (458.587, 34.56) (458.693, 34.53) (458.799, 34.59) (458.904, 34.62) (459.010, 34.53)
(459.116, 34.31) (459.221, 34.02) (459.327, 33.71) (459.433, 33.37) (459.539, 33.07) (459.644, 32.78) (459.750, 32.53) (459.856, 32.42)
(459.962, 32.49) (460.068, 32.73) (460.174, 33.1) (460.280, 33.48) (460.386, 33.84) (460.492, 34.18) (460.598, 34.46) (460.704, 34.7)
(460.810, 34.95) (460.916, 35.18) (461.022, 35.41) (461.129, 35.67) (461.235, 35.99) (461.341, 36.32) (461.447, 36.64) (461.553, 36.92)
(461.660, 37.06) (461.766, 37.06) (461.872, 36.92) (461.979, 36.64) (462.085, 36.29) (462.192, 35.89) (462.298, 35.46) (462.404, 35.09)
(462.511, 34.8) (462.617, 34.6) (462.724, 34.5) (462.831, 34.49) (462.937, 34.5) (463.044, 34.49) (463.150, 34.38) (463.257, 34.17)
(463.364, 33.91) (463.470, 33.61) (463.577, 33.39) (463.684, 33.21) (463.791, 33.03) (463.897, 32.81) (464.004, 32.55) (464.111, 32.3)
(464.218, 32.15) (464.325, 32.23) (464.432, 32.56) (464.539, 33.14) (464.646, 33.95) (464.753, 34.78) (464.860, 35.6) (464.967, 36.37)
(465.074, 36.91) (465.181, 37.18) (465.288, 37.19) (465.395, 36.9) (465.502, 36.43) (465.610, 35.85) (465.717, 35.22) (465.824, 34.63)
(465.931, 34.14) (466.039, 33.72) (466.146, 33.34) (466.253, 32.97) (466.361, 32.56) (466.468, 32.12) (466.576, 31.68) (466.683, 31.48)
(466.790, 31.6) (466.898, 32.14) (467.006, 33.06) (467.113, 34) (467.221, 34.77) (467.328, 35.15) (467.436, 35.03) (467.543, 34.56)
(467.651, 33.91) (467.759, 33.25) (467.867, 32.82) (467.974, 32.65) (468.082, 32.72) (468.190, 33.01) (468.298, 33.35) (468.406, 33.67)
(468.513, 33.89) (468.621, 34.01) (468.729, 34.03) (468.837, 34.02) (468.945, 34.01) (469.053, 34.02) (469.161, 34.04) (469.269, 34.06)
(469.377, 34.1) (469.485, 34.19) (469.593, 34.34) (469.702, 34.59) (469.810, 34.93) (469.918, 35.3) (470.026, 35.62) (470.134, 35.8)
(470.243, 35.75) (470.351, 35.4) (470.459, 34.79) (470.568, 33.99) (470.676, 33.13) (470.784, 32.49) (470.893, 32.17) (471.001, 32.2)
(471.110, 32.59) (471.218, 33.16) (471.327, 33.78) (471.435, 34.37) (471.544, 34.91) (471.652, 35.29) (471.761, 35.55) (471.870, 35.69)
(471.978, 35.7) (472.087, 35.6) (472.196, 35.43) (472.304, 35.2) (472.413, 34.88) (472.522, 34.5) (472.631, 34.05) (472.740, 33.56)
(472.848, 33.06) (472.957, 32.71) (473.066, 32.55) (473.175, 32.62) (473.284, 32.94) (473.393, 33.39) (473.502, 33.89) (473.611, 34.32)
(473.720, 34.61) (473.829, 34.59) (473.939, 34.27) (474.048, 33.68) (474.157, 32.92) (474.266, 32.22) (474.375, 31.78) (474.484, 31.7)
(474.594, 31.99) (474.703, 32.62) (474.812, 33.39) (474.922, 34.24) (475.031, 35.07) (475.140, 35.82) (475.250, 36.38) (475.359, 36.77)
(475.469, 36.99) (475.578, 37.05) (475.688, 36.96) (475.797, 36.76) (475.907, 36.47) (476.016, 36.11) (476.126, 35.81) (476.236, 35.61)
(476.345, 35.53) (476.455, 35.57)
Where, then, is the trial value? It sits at 471.870 nm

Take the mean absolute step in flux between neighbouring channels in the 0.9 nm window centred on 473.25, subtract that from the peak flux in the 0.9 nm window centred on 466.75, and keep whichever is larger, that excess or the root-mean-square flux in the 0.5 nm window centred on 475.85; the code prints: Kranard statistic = 36.6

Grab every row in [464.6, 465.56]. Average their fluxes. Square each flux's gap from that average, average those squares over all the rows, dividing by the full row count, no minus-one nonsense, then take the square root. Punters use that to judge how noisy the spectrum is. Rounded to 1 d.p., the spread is 1.1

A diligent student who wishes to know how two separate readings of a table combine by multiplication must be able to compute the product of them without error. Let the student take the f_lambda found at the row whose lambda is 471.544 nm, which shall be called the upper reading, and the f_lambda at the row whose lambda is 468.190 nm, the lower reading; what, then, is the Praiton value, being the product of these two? 1152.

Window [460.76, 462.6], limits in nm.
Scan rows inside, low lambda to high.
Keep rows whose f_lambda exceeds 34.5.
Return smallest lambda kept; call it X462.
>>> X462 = 460.810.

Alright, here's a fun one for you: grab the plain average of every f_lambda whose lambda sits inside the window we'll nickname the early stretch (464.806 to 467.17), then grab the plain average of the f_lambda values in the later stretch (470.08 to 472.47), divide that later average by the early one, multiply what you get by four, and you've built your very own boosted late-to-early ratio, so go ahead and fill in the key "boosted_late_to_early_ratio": 4.01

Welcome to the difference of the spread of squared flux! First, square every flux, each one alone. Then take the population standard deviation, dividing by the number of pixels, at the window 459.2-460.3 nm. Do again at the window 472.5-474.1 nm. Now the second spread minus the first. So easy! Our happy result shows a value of 14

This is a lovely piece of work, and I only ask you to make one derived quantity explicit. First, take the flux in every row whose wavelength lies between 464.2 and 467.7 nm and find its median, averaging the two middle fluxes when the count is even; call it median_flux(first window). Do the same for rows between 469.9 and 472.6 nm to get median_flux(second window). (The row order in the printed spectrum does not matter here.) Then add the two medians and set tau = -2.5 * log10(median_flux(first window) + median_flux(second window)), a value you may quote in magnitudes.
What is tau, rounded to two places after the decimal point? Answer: -4.60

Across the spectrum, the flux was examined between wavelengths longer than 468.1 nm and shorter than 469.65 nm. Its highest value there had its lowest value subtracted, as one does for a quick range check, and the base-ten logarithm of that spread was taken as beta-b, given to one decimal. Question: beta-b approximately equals 0.1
